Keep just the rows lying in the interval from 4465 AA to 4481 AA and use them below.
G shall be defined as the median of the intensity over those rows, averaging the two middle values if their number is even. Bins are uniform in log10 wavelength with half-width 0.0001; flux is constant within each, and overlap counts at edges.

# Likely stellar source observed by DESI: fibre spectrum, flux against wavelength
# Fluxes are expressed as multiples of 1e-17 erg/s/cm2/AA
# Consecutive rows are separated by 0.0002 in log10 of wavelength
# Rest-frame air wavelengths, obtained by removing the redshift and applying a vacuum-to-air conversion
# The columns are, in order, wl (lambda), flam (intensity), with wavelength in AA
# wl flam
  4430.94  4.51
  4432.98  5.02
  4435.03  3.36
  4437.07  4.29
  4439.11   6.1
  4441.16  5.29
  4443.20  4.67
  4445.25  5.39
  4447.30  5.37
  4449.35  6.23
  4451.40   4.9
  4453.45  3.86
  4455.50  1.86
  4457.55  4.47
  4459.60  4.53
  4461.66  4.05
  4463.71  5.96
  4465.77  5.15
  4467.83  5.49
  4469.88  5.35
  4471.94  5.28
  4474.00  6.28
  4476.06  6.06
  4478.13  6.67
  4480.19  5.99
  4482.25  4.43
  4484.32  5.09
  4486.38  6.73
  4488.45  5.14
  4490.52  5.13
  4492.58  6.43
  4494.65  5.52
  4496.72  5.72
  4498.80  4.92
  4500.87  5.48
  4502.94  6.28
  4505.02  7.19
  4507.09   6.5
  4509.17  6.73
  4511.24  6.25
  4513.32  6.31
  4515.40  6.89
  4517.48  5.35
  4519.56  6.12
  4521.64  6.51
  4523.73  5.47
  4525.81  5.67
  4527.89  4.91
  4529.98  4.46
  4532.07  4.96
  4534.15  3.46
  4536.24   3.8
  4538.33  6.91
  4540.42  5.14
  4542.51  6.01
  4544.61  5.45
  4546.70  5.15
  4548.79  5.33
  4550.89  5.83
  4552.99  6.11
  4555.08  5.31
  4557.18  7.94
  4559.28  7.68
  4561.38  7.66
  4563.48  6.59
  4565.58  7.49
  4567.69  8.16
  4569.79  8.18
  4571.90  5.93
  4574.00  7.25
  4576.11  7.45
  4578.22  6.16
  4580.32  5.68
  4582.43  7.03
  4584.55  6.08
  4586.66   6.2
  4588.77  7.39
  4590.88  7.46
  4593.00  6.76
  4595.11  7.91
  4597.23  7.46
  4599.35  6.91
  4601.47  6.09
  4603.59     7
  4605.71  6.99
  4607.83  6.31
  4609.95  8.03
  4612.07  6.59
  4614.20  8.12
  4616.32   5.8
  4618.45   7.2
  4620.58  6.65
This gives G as 5.7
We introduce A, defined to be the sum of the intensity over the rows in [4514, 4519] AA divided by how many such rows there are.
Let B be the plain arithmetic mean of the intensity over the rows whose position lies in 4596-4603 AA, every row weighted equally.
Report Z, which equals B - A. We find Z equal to 0.70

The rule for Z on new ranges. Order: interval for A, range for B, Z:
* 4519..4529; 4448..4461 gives -1.43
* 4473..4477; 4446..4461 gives -1.71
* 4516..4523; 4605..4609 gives 0.66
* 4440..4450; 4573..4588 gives 1.16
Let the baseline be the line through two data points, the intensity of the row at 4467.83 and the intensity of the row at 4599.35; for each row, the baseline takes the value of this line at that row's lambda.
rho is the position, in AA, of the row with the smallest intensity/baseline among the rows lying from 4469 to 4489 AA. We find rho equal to 4482.25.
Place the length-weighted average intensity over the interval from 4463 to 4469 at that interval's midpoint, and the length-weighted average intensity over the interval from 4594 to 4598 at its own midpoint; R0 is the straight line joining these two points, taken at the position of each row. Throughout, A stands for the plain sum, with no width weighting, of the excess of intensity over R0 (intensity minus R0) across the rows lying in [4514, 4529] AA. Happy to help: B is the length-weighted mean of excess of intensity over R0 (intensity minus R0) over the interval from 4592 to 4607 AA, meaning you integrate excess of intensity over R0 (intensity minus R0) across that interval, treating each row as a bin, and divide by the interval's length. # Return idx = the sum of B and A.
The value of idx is -4.9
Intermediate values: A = -4.2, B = -0.74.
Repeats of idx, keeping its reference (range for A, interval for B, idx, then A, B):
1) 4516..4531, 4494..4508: -7.0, -6.9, -0.14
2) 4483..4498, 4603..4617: -2.6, -1.7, -0.92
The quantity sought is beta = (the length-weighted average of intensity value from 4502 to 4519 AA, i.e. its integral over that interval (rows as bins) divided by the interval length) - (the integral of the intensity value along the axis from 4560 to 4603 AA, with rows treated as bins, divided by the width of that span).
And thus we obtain -0.57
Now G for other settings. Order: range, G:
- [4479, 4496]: 5.3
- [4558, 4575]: 7.6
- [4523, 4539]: 4.9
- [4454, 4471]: 4.8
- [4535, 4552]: 5.4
